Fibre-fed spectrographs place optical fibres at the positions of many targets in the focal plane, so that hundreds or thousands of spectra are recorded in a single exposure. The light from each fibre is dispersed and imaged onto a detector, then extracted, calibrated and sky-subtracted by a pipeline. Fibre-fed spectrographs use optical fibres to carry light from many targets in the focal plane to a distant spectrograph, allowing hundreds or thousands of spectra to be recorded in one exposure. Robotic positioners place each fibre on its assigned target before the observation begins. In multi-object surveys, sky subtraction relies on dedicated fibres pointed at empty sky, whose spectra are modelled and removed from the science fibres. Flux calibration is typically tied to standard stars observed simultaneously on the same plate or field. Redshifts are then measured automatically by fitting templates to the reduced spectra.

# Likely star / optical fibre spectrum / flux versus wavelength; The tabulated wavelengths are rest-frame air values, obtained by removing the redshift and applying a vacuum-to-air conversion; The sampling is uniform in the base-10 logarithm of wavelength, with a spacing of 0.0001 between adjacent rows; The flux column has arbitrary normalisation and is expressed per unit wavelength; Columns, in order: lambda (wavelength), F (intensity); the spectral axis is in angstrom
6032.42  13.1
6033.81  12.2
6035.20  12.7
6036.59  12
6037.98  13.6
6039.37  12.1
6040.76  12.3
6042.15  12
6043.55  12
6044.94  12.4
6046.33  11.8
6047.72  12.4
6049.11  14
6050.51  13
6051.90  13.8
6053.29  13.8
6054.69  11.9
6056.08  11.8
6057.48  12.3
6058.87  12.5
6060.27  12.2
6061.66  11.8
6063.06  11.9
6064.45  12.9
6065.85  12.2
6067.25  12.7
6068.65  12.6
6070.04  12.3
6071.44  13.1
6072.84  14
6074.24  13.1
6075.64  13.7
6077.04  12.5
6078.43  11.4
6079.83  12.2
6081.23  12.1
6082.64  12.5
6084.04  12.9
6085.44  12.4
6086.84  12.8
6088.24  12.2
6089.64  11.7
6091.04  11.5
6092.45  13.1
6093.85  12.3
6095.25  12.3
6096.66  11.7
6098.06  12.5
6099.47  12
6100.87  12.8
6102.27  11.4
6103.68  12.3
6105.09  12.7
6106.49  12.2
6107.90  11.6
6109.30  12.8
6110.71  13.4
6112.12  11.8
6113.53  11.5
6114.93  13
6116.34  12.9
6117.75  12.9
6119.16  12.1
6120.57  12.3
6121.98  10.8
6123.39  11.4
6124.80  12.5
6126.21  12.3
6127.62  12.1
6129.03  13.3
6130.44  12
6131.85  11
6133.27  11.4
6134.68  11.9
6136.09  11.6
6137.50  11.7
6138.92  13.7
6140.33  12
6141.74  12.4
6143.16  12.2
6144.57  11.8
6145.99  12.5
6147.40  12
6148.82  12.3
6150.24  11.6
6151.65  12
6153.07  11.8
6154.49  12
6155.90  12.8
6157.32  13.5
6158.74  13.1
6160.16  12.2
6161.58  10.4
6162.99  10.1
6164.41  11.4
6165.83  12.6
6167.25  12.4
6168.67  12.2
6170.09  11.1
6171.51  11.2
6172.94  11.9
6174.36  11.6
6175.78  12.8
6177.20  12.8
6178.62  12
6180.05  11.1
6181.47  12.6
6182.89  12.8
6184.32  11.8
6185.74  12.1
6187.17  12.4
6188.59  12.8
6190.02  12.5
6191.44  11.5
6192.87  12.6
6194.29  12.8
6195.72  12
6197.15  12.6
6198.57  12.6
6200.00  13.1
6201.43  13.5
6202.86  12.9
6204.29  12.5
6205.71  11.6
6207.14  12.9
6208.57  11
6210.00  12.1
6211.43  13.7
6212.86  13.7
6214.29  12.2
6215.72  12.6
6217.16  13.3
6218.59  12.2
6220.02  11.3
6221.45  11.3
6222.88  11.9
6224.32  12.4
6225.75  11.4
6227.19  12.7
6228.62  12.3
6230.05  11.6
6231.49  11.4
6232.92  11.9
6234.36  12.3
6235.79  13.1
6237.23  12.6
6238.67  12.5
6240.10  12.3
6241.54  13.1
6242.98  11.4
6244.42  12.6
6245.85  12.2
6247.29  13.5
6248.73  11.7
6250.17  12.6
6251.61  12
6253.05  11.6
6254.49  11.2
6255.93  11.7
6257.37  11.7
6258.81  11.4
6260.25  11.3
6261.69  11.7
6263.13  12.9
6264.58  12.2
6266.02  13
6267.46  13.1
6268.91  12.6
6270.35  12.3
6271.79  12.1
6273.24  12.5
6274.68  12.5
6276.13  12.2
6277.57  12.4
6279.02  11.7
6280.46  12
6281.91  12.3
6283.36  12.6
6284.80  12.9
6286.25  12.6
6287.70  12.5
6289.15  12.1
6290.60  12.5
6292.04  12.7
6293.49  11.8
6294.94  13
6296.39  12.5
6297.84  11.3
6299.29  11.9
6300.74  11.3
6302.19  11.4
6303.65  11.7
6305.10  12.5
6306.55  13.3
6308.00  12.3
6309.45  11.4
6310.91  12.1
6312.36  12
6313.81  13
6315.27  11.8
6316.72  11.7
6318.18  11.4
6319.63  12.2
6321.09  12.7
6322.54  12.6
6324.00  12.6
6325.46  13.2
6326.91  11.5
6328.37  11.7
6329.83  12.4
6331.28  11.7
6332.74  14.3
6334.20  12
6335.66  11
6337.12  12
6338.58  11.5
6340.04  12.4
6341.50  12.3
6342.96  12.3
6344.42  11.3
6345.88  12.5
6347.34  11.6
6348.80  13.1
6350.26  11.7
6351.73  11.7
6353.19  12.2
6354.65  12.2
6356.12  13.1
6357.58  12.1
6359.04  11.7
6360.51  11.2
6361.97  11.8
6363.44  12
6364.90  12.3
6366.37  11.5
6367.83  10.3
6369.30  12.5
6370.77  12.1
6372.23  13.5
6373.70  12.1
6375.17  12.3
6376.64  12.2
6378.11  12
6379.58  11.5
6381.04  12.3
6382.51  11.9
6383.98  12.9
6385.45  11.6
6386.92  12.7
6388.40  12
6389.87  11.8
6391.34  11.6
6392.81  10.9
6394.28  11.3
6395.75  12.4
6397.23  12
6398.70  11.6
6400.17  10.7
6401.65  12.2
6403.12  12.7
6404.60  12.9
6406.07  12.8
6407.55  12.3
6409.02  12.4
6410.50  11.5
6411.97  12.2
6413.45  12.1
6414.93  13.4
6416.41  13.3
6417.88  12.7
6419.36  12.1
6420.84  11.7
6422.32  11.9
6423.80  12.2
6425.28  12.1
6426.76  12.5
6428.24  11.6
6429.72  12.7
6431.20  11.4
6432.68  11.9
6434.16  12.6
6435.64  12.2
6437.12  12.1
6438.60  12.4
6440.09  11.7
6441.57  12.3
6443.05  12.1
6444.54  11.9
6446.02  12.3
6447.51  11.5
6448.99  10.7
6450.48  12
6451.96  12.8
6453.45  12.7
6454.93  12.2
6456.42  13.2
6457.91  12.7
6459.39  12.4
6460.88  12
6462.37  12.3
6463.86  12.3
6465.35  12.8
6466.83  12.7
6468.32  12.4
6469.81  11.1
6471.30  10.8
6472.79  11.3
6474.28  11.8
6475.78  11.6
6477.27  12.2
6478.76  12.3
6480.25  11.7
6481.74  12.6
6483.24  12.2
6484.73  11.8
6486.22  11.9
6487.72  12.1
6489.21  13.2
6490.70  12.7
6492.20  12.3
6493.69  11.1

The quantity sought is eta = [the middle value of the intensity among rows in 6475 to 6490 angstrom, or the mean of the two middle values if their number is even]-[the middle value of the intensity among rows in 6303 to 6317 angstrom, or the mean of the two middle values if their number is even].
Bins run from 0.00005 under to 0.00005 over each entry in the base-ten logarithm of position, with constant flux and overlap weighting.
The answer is 0.1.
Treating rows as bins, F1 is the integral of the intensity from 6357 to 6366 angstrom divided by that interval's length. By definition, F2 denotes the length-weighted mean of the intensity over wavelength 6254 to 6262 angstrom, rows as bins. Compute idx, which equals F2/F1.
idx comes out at 0.972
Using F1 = 11.8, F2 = 11.51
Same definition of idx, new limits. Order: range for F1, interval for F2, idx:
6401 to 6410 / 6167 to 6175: 0.933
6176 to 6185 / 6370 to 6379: 1.011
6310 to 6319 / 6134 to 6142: 1.019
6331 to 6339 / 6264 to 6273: 1.036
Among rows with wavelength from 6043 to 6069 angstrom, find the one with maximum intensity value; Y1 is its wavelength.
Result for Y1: 6049.11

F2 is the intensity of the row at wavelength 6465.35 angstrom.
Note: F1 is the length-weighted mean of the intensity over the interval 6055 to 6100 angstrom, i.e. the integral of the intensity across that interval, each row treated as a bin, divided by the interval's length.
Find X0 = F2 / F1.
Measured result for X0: 1.03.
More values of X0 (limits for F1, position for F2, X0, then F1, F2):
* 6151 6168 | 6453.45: 1.06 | 12.0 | 12.7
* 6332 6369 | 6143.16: 1.02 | 12.0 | 12.2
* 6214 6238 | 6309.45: 0.94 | 12.1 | 11.4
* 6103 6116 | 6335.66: 0.89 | 12.4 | 11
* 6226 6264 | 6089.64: 0.97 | 12.1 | 11.7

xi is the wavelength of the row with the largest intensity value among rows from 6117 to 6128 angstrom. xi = 6117.75 angstrom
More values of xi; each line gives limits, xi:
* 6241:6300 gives 6247.29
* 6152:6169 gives 6157.32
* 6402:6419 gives 6414.93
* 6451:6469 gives 6456.42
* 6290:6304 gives 6294.94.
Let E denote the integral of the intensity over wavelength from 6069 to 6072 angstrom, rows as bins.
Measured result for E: 38.1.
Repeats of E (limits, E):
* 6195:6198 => 36.9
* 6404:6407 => 38.4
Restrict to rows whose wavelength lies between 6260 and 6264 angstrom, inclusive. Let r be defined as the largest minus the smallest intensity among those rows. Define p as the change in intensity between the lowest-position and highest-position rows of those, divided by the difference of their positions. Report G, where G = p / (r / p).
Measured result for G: 0.19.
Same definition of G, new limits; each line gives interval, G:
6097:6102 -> 0.01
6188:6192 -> 0.16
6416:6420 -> 0.14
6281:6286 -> 0.07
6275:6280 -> 0.04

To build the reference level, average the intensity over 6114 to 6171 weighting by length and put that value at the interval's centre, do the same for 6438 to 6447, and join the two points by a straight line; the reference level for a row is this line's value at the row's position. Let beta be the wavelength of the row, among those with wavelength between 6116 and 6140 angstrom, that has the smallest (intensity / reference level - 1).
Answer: 6121.98 angstrom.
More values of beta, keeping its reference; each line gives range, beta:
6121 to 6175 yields 6162.99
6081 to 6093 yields 6091.04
